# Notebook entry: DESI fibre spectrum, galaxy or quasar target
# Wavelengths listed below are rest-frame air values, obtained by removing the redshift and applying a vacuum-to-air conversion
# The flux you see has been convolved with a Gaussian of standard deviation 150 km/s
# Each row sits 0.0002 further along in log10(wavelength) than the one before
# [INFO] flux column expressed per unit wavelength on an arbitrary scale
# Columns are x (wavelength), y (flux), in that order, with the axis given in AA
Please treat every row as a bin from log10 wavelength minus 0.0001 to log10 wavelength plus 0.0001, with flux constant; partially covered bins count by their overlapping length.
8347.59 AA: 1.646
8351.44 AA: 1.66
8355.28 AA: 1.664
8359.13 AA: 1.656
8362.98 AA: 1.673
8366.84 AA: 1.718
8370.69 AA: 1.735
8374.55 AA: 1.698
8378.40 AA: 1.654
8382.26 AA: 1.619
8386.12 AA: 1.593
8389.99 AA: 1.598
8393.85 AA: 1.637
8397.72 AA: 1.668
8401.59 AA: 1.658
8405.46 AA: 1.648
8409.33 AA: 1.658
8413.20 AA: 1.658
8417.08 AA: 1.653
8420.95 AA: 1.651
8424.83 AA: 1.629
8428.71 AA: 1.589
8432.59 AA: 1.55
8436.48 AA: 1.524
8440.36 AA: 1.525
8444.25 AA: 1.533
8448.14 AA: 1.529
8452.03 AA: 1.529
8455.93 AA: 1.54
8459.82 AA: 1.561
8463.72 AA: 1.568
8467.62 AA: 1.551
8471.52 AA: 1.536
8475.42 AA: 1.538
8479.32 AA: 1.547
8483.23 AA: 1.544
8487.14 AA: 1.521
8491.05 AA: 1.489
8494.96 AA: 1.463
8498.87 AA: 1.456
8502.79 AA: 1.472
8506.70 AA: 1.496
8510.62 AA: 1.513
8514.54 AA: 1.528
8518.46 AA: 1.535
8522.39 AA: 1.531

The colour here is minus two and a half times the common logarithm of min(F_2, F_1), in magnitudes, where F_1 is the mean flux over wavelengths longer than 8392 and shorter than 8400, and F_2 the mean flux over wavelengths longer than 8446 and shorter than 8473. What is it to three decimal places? -0.472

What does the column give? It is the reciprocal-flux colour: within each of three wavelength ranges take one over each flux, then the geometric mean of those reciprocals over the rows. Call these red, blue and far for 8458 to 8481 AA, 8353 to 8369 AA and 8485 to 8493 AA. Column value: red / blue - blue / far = 0.19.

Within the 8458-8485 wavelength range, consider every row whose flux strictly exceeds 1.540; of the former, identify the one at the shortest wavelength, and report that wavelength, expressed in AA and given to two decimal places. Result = 8459.82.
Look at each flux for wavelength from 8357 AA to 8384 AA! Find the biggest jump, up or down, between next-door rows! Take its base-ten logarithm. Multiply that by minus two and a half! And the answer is 3.4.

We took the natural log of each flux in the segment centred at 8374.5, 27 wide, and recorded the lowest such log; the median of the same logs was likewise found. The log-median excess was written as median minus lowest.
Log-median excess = 0.049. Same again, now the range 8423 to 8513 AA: 0.052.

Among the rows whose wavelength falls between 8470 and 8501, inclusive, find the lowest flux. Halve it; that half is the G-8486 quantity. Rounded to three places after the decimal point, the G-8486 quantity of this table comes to 0.728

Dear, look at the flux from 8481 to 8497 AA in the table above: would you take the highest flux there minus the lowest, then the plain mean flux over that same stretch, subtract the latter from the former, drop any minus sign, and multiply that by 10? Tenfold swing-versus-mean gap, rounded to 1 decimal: 14.2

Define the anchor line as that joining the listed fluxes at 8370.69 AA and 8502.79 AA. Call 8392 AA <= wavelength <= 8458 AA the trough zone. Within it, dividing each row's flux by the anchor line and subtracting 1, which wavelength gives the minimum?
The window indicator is 8436.48 AA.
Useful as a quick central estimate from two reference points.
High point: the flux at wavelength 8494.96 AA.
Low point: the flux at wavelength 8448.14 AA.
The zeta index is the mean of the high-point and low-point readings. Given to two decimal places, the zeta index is 1.50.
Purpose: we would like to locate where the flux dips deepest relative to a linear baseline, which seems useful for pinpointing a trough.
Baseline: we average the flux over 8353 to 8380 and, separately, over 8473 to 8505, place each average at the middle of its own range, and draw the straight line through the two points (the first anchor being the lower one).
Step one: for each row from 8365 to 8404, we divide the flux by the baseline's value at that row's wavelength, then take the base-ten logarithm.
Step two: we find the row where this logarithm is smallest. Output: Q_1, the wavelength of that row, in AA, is 8386.12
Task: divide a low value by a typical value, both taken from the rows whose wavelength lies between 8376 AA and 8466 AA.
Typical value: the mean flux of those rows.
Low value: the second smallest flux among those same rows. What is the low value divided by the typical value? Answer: 0.954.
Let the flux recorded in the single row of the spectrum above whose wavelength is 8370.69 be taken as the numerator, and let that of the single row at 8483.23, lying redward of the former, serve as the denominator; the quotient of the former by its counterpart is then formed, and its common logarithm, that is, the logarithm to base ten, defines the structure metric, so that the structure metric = 0.05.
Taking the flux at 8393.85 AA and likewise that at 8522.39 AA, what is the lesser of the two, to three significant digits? 1.53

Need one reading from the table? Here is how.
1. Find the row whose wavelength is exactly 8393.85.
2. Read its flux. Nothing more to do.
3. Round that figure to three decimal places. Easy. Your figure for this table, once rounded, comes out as 1.637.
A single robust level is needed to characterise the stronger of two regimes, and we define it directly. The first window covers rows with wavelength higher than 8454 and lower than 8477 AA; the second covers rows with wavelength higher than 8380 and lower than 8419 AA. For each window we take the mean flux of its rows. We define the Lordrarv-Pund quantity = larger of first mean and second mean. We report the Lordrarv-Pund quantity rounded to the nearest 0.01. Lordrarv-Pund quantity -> 1.64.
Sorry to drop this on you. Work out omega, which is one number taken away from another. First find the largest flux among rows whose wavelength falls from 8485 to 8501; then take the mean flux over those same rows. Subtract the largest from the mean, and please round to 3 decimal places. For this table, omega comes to -0.039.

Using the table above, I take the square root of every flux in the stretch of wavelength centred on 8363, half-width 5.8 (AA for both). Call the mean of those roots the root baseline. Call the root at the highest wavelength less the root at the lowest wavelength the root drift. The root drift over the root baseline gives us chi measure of 0.018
